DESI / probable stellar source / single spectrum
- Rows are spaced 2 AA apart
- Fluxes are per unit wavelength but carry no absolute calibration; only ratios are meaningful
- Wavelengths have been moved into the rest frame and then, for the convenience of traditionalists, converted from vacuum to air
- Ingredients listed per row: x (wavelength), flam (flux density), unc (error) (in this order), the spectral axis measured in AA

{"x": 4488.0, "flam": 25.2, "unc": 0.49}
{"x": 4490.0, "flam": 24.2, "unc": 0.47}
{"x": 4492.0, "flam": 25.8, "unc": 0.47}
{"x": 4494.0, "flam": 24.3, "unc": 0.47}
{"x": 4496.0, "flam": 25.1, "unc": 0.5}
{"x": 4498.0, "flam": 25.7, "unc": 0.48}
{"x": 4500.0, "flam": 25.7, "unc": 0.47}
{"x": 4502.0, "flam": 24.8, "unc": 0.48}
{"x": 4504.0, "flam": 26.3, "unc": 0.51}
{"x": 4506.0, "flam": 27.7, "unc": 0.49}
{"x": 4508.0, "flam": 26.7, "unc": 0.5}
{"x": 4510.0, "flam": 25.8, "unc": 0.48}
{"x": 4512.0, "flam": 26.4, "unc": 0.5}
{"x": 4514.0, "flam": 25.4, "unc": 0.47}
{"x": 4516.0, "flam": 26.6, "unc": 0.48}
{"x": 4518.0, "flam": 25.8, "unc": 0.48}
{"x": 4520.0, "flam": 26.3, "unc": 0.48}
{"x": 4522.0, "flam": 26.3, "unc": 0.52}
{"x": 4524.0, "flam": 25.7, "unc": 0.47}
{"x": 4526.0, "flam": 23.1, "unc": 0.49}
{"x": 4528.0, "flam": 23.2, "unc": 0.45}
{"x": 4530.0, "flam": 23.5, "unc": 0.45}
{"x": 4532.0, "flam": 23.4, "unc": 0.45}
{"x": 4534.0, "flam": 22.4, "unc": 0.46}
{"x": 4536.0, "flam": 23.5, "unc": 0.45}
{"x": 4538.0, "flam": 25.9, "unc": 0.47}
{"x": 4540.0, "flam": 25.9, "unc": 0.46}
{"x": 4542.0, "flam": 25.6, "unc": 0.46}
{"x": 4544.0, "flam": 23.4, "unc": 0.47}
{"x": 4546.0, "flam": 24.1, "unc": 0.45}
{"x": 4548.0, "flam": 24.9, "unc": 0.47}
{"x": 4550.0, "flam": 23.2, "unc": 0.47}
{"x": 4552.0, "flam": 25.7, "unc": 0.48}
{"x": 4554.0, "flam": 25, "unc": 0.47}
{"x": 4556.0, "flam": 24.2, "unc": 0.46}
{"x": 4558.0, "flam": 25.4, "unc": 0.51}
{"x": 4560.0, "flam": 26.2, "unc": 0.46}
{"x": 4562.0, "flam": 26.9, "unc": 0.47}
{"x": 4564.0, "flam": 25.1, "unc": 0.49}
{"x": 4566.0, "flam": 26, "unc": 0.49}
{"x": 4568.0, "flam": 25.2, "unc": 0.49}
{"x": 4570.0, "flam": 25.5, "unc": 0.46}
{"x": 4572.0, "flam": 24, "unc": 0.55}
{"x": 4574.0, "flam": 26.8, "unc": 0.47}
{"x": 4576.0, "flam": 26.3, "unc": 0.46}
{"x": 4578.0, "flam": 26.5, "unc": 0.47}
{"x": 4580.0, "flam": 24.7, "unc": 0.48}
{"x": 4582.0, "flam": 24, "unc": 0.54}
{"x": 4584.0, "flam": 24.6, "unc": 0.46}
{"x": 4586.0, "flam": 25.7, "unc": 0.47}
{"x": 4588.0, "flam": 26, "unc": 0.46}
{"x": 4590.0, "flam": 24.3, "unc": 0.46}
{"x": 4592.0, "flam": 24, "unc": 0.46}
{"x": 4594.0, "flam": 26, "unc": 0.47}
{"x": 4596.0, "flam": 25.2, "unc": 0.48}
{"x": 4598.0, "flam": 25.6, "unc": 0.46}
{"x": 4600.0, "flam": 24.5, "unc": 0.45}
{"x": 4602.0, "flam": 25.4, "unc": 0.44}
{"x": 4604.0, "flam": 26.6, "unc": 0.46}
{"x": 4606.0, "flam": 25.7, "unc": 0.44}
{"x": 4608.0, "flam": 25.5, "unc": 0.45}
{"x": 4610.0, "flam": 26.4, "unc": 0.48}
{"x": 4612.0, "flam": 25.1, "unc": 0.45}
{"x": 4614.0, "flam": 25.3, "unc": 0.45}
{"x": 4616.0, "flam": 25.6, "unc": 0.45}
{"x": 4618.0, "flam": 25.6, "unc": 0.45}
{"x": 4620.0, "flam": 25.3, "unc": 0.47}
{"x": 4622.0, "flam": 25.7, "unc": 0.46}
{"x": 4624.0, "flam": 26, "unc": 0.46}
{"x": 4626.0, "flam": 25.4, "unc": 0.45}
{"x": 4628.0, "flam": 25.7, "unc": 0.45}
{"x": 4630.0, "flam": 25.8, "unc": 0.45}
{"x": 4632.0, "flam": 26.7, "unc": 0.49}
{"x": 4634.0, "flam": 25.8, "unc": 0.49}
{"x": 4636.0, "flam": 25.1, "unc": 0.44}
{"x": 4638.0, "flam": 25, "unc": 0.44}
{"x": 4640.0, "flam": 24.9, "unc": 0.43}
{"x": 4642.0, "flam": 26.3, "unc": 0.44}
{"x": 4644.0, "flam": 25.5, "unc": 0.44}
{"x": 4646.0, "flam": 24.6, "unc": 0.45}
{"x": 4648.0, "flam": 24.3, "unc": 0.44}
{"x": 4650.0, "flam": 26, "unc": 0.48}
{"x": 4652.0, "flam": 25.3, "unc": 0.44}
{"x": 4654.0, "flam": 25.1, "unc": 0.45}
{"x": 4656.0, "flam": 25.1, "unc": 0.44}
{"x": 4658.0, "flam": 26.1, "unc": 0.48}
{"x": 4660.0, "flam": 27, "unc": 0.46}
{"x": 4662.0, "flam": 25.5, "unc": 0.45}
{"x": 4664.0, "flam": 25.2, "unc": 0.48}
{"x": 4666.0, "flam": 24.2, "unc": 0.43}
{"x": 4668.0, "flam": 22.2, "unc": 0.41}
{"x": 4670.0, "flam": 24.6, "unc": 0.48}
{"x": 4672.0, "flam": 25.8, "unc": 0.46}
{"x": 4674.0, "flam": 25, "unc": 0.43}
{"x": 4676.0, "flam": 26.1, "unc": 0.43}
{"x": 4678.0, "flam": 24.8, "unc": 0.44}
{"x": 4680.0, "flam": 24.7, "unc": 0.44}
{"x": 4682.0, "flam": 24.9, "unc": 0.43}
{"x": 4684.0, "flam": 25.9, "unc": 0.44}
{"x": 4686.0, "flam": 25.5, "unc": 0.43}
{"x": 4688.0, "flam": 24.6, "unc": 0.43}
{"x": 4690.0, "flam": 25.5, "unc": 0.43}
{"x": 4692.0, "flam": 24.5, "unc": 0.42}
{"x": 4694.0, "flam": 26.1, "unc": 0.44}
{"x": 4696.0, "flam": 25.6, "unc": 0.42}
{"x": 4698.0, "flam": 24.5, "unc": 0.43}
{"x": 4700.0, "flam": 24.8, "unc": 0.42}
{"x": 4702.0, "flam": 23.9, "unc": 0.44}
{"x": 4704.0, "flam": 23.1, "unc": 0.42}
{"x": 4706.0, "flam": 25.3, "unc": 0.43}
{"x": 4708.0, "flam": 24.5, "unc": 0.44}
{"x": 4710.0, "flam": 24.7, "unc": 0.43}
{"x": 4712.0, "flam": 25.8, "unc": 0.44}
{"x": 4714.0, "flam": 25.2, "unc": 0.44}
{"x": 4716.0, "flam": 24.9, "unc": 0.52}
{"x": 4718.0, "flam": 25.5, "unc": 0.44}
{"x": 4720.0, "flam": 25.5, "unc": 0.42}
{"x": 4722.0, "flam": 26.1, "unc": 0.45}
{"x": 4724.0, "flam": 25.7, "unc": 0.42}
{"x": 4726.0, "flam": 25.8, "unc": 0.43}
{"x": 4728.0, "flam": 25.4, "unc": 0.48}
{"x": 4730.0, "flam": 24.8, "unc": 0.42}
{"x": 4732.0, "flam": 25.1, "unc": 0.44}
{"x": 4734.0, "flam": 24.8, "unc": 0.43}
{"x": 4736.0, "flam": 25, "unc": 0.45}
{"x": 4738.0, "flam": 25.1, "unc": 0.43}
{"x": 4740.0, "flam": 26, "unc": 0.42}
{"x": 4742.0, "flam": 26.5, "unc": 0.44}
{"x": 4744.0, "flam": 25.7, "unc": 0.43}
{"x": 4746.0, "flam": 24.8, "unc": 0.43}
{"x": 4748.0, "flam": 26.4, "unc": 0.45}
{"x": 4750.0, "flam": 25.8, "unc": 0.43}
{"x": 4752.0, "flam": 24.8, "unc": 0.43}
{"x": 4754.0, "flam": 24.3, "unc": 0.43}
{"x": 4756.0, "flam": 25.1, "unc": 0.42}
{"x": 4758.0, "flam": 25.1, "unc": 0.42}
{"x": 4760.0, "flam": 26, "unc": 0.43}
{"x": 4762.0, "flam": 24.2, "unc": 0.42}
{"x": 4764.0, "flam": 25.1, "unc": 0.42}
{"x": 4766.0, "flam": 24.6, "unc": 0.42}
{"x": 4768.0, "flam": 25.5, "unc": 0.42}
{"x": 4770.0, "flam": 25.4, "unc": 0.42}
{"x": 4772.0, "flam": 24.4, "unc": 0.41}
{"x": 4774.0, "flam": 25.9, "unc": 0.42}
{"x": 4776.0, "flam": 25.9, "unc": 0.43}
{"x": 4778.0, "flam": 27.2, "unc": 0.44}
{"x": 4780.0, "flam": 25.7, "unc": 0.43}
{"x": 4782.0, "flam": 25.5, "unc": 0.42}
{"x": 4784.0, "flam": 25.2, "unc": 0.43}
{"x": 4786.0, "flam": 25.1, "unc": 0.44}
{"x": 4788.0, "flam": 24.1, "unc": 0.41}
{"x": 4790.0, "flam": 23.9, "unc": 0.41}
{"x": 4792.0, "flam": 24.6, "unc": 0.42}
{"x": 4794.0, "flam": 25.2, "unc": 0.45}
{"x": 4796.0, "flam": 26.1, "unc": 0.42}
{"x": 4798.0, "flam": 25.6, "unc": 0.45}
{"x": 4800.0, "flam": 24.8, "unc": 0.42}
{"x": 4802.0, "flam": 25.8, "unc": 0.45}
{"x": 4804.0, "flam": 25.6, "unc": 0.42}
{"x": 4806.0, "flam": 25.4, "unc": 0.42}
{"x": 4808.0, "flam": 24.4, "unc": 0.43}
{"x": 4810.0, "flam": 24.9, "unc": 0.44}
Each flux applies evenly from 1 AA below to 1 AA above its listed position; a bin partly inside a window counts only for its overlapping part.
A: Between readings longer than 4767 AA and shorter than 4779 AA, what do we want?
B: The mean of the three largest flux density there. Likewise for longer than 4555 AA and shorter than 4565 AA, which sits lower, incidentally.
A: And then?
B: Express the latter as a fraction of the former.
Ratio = 0.99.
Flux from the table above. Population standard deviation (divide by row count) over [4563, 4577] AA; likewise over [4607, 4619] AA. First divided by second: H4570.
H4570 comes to 2.1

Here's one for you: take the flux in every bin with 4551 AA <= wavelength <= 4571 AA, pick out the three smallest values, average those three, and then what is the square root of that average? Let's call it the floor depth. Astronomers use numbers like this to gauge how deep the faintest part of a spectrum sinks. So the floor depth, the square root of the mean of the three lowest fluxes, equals 4.98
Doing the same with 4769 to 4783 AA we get 5.01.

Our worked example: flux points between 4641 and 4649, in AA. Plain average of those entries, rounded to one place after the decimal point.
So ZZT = 25.2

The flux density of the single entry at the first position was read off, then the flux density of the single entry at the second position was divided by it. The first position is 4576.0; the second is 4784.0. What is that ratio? 0.96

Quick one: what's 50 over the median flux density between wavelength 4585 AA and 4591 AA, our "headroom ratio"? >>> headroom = 1.95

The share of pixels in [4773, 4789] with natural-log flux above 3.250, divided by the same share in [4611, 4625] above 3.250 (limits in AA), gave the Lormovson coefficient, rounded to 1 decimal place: 2.6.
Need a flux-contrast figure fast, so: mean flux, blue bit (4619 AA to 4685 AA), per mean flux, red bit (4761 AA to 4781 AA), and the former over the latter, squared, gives 0.995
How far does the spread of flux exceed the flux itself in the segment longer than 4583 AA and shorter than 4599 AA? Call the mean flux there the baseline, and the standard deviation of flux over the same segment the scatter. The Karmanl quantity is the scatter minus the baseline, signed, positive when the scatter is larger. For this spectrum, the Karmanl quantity -24.4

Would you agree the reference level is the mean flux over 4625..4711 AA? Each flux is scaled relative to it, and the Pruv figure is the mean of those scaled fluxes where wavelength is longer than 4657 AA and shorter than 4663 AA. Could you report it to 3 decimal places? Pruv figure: 1.042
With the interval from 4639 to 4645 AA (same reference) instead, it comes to 1.017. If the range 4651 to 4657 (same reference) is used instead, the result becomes 1.001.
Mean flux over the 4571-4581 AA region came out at 25.7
